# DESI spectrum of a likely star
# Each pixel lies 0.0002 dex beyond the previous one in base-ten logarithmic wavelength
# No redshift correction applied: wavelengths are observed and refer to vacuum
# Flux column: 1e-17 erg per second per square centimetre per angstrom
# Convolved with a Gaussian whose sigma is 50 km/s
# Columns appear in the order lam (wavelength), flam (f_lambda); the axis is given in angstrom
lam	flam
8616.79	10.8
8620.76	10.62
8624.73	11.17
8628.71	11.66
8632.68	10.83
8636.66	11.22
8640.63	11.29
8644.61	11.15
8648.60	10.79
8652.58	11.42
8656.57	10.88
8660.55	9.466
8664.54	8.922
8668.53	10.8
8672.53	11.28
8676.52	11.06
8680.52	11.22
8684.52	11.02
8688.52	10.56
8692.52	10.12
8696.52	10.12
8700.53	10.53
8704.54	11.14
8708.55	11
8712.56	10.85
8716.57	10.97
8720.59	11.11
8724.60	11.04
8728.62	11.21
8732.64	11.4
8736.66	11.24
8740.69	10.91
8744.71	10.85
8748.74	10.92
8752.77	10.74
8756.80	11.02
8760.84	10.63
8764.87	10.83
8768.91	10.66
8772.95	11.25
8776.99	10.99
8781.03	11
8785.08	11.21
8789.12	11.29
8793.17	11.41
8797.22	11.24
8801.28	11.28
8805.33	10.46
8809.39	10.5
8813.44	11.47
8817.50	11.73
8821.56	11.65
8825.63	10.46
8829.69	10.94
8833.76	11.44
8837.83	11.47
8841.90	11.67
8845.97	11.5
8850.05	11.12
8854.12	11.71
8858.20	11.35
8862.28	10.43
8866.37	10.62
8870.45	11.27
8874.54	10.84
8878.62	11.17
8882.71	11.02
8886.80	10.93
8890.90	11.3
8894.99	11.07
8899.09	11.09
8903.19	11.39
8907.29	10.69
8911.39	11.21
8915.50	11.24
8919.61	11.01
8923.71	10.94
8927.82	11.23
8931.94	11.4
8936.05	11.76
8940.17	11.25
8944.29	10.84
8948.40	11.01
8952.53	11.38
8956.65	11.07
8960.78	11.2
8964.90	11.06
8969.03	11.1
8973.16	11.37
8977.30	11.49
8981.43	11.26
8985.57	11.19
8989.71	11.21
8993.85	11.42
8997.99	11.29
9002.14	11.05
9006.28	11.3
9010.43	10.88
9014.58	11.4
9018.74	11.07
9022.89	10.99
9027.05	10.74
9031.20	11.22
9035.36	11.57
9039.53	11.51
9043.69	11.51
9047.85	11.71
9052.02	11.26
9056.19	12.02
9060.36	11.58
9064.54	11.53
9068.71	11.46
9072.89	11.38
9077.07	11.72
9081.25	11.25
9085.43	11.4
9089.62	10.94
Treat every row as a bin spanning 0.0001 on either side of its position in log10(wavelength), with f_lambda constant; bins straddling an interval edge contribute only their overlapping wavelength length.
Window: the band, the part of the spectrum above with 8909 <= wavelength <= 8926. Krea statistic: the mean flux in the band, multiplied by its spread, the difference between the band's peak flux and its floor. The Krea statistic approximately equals 3.3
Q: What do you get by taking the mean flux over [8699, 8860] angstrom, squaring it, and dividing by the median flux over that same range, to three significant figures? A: 11.1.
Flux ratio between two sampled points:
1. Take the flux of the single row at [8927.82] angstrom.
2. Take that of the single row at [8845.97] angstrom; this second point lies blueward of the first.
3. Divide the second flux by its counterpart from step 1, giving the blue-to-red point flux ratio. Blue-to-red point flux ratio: 1.02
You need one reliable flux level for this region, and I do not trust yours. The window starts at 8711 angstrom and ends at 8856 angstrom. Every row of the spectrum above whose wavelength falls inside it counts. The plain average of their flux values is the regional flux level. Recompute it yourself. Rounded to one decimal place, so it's 11.1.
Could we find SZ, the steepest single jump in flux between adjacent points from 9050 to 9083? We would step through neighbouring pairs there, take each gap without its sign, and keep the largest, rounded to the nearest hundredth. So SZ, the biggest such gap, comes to 0.76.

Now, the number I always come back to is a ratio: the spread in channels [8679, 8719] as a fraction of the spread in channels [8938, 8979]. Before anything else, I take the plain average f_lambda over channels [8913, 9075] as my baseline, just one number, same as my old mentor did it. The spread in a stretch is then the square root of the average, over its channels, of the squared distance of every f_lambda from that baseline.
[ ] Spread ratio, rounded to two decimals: 3.03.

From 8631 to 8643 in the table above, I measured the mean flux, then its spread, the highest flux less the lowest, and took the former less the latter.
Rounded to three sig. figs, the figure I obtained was 10.7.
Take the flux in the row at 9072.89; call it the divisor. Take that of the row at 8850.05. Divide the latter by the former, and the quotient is 0.98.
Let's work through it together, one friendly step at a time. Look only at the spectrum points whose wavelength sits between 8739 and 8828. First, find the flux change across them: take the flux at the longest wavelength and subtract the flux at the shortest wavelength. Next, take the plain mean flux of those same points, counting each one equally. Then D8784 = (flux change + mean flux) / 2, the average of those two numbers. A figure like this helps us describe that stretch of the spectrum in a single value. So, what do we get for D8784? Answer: 5.29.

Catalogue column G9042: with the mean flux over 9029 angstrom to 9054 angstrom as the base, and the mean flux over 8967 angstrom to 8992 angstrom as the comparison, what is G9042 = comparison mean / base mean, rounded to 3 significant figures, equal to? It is 0.983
